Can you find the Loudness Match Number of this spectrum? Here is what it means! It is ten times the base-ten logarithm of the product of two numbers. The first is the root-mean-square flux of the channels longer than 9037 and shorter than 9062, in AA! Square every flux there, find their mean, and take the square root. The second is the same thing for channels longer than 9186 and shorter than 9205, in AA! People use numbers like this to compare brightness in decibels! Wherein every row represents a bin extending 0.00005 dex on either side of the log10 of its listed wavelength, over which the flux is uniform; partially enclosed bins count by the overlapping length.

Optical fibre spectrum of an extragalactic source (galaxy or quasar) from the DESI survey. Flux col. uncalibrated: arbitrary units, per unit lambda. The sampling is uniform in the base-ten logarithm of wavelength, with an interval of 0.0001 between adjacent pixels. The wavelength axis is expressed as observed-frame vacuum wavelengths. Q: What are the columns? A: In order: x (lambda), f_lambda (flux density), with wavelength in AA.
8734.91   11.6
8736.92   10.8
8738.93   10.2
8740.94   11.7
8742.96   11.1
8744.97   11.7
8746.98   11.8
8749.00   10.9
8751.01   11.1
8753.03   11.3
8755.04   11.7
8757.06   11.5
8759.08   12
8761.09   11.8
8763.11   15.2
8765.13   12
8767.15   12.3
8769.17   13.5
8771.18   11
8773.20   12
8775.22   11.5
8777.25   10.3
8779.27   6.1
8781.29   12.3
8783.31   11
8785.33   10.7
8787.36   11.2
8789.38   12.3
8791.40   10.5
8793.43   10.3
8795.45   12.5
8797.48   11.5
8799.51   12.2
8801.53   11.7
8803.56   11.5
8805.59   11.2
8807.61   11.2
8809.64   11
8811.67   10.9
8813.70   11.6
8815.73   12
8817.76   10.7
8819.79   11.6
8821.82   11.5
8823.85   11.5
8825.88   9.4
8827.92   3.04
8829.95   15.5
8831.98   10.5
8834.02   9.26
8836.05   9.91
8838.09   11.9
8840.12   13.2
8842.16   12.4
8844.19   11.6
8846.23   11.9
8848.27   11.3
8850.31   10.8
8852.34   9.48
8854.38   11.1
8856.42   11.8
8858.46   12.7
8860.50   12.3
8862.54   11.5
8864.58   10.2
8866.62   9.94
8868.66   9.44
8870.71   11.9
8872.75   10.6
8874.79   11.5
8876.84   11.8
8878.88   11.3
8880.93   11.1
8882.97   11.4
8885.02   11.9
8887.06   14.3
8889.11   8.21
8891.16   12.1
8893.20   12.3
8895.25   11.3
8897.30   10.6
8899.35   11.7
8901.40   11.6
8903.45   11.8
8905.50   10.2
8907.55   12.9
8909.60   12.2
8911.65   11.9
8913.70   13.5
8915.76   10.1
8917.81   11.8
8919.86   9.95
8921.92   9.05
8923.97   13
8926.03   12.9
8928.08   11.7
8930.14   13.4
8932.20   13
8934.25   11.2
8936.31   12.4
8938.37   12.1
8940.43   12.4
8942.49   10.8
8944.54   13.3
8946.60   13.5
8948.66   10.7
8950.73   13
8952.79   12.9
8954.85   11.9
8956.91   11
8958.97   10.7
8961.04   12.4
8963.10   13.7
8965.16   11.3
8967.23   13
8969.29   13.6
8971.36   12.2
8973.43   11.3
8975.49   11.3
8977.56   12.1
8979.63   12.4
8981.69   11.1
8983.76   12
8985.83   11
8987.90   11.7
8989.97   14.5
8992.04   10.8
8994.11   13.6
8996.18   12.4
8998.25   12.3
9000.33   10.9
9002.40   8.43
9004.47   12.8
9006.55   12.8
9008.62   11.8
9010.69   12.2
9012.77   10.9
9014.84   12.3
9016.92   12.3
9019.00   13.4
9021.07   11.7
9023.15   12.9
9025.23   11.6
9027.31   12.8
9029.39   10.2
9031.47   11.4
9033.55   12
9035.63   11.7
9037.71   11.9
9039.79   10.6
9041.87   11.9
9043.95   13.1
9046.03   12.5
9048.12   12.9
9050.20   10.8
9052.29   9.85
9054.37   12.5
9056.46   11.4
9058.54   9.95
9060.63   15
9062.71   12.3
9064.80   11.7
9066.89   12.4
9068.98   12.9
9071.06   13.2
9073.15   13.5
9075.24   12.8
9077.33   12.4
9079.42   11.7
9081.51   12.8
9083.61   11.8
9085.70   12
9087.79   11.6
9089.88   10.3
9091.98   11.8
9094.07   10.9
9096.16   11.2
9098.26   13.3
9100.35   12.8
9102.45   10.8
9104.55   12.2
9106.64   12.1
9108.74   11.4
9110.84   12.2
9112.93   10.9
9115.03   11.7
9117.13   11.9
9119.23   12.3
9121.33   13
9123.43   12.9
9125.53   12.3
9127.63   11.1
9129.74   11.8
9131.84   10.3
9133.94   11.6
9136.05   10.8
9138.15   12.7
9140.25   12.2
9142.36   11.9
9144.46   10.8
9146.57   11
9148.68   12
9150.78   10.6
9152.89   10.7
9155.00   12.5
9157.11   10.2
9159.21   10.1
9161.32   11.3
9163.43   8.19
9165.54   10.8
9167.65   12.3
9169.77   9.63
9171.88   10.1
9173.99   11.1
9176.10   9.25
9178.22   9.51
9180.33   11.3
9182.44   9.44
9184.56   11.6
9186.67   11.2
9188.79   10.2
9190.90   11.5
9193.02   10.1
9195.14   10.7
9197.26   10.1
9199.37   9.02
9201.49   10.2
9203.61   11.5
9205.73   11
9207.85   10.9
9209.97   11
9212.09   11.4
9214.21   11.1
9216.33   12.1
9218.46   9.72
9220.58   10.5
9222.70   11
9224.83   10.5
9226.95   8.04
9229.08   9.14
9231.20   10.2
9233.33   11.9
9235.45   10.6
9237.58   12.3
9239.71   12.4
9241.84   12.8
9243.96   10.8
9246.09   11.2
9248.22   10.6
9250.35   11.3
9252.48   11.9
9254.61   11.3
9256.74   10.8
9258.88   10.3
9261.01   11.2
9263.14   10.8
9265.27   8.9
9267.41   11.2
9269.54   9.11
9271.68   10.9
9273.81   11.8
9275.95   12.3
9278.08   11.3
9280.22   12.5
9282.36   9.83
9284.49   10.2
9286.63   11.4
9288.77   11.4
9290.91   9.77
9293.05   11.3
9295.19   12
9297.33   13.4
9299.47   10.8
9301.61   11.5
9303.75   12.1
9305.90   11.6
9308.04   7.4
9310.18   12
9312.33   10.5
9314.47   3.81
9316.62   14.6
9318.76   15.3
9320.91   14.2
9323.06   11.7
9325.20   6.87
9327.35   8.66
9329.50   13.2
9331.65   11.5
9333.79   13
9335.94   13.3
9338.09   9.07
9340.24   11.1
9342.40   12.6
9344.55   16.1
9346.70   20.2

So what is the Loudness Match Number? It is 21.0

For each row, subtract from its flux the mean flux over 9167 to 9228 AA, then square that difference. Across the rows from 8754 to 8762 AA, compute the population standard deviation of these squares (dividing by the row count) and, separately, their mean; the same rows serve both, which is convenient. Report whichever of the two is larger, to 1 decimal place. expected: 1.5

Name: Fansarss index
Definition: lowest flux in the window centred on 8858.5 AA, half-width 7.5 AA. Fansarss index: 9.48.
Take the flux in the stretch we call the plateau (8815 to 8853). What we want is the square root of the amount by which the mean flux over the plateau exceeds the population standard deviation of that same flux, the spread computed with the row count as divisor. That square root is 2.93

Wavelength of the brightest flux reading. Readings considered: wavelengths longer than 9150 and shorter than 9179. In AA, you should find 9155.00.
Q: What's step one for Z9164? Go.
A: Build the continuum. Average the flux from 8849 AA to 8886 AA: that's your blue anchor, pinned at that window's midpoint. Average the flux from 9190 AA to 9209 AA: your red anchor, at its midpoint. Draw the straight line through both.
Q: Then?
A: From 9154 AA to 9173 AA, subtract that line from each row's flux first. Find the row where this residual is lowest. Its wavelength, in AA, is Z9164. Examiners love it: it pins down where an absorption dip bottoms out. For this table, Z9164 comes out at 9163.43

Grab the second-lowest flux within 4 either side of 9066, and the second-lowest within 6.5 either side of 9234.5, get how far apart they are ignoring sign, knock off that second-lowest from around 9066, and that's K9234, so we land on -10.2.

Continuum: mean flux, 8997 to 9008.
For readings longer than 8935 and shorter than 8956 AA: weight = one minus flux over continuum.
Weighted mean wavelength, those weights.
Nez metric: 8946.1 AA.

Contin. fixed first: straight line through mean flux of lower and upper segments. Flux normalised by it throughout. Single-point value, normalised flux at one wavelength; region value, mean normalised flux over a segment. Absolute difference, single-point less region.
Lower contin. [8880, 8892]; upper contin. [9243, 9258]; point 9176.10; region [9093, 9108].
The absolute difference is 0.23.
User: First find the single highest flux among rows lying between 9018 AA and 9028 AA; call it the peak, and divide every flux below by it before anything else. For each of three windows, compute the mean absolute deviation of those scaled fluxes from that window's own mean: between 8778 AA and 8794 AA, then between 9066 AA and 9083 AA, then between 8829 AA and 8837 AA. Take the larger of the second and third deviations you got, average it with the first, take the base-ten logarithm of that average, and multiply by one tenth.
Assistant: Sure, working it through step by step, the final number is -0.091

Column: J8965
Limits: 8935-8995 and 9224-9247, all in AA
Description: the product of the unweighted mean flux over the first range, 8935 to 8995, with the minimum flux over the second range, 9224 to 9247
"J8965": 98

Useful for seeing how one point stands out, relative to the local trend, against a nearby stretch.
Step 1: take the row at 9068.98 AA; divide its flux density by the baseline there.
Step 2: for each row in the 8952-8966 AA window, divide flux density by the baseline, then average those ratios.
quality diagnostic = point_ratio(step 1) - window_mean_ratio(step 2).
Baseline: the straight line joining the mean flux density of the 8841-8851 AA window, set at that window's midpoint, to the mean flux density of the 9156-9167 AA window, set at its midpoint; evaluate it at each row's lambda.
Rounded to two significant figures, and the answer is 0.14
